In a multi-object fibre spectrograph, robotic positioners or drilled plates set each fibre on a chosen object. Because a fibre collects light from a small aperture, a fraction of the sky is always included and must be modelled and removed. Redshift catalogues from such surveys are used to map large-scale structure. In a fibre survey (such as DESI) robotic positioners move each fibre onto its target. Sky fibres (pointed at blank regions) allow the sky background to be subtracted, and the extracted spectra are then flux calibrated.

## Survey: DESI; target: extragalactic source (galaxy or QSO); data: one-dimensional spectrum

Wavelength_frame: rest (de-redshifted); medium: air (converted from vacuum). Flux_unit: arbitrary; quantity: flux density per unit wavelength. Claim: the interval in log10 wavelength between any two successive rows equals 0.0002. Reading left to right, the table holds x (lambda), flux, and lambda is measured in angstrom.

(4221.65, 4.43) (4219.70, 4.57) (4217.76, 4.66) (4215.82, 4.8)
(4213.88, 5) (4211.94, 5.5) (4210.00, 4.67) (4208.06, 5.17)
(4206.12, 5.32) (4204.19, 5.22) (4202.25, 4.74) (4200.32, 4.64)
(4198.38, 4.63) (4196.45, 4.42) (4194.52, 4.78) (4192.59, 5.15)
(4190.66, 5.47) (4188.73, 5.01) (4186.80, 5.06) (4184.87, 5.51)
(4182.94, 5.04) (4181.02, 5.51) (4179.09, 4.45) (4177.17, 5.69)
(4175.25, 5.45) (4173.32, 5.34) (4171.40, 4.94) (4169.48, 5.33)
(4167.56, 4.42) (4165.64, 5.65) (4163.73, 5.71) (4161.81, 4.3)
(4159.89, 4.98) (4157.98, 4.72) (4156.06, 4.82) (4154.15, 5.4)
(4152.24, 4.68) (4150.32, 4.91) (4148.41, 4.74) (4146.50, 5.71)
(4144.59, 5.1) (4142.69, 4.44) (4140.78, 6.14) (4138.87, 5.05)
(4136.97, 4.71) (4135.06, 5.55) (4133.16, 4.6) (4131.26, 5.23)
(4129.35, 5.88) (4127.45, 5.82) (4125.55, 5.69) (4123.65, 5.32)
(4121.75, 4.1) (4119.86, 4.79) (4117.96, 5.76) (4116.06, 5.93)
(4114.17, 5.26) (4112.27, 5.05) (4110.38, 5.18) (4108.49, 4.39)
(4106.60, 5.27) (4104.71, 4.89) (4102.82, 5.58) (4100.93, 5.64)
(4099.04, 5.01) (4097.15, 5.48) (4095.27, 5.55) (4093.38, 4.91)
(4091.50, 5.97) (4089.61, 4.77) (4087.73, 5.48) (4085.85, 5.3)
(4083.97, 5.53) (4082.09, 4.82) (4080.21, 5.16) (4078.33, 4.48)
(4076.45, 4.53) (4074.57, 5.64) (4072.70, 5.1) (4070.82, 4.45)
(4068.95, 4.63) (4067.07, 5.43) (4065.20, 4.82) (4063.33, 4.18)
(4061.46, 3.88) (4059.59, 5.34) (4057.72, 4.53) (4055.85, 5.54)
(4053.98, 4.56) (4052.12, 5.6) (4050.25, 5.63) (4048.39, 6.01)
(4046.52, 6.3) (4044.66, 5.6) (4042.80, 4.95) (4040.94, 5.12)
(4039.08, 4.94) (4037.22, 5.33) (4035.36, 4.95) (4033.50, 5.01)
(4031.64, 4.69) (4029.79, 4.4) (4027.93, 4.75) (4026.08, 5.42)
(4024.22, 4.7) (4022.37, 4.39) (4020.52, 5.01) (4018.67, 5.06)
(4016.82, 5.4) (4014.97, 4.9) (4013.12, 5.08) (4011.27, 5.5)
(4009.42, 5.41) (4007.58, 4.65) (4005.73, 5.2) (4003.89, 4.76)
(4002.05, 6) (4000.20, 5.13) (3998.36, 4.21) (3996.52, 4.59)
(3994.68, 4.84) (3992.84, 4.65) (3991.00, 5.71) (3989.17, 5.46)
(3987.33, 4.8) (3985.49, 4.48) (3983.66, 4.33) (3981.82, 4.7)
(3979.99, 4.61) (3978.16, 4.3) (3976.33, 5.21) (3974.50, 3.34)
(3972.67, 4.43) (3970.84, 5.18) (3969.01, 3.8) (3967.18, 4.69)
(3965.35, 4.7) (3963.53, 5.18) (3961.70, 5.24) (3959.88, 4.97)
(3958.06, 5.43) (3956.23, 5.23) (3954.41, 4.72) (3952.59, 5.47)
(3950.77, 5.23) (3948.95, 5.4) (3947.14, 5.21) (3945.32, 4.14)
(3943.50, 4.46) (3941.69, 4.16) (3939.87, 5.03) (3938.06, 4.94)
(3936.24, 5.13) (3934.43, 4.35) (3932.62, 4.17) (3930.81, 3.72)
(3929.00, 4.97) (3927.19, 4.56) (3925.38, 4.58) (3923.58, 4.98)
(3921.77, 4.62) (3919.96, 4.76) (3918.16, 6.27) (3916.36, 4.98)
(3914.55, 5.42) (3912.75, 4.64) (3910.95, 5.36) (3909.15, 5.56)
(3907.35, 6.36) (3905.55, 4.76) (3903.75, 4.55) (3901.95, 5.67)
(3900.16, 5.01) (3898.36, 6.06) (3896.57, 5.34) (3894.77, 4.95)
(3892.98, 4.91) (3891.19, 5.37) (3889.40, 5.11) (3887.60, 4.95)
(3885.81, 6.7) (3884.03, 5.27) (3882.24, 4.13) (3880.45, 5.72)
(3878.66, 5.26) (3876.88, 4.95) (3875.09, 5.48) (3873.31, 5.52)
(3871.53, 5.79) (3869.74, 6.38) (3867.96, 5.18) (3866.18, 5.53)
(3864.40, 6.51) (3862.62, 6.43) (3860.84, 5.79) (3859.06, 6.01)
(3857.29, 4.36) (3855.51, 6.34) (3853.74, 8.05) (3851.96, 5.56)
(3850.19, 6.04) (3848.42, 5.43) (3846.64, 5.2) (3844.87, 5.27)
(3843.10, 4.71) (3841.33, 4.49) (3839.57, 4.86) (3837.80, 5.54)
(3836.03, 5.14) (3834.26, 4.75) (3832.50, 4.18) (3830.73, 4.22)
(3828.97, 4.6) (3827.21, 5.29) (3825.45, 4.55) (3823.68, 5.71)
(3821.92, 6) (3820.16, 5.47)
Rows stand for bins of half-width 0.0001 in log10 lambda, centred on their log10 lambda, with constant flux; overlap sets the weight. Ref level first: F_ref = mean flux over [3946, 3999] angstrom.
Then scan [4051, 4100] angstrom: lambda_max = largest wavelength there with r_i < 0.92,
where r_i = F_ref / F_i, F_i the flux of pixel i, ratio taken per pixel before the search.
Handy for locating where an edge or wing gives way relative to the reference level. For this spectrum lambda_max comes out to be 4097.15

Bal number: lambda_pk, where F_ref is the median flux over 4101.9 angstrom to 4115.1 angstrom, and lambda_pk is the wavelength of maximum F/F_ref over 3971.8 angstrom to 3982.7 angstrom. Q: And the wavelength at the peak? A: 3976.33 angstrom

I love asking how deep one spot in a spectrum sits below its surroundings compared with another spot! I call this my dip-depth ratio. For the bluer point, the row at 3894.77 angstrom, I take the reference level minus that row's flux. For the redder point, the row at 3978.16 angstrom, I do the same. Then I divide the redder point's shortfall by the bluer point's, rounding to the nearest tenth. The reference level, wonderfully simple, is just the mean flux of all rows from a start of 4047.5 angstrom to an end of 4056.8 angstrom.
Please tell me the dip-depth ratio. 2.3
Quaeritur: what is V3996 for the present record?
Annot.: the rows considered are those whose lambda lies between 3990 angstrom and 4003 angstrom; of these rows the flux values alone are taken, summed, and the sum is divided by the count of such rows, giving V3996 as 5.02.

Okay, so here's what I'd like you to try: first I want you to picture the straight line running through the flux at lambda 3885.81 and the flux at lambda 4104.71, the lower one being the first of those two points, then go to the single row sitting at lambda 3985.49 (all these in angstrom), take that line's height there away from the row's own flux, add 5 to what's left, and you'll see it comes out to 3.60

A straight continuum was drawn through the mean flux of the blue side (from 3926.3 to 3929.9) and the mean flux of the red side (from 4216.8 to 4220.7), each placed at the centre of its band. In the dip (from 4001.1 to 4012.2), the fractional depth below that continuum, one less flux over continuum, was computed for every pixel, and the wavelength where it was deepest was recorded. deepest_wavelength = 4007.58 angstrom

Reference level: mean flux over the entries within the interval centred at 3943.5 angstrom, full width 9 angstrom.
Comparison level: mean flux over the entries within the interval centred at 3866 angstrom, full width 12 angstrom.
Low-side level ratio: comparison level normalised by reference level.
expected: 1.29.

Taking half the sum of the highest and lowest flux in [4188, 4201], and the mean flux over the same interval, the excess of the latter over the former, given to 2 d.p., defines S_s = -0.07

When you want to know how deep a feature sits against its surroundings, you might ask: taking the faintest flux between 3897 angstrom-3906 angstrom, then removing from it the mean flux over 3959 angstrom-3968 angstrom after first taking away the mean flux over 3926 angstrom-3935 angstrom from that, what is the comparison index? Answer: 3.95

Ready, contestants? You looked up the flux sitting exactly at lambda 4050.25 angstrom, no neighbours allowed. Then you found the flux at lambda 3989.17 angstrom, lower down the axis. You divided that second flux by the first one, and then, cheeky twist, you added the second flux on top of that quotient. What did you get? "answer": 6.4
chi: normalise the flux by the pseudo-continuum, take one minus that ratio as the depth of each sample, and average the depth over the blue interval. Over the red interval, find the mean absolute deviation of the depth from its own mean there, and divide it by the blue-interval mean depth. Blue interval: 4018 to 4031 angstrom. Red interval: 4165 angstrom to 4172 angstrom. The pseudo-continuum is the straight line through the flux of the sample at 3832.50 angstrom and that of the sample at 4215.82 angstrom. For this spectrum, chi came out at -1.2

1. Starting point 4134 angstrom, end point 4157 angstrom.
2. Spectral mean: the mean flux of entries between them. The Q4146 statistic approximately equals 5.10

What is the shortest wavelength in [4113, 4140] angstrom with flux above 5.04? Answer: 4114.17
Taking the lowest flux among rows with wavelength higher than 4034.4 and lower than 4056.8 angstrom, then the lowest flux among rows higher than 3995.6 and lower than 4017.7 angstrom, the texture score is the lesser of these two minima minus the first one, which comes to -0.35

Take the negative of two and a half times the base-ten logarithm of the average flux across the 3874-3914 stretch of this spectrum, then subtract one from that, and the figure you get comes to -2.81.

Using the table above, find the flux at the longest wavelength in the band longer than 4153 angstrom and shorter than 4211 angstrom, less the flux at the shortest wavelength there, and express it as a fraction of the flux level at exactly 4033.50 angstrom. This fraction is -0.15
